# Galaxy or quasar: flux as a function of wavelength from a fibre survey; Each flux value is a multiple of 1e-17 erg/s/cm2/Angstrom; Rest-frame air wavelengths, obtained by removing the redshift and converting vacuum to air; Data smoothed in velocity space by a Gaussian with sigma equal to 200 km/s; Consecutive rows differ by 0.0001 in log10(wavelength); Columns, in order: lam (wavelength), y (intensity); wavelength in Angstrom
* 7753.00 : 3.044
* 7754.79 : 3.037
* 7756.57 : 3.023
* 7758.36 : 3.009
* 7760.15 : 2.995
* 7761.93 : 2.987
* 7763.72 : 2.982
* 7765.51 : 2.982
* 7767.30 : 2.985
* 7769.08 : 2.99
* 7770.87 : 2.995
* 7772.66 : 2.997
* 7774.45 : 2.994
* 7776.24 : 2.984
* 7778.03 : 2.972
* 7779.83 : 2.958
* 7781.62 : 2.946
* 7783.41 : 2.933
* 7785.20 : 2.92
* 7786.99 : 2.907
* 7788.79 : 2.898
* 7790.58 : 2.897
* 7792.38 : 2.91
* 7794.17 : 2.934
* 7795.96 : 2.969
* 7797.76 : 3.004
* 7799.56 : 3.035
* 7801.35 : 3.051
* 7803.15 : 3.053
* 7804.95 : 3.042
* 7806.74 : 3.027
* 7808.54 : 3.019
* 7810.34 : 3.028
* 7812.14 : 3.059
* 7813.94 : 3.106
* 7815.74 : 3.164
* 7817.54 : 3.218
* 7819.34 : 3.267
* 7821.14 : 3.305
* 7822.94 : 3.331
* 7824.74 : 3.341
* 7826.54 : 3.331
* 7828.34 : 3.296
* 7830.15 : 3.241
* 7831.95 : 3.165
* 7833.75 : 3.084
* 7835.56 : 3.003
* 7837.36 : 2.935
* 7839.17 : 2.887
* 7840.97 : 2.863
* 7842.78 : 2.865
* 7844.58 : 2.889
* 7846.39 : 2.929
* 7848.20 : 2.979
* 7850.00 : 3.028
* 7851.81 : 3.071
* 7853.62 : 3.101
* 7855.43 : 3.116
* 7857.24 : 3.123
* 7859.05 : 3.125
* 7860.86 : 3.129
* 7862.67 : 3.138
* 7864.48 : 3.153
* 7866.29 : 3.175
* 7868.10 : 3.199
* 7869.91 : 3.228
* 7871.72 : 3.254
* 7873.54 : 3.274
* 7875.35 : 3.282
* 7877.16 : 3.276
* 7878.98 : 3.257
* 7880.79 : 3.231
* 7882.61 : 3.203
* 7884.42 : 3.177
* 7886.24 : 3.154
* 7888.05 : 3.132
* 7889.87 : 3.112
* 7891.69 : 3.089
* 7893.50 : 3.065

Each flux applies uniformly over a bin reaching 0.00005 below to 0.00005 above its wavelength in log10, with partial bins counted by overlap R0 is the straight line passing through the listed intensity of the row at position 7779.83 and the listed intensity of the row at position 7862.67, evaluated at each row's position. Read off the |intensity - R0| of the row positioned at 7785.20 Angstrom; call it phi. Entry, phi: 0.050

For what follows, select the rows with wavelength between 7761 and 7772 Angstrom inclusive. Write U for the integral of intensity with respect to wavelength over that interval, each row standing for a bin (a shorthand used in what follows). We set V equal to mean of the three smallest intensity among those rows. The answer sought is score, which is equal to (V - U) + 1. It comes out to -28.9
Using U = 32.9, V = 2.98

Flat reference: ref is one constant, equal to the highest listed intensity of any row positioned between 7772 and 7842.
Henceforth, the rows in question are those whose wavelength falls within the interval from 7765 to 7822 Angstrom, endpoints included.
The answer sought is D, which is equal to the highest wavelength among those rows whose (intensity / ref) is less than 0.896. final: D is 7795.96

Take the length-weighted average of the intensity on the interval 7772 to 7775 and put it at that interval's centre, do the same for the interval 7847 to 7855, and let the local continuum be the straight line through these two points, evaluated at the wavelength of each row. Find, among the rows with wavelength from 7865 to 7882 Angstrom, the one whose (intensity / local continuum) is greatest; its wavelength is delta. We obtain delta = 7875.35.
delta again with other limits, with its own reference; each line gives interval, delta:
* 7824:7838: 7824.74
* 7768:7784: 7772.66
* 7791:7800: 7799.56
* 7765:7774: 7772.66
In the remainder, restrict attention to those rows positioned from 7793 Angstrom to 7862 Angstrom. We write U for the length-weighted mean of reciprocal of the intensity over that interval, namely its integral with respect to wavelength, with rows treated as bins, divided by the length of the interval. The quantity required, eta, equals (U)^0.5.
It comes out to 0.570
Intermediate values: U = 0.325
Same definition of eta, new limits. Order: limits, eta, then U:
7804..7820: 0.568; 0.323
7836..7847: 0.588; 0.345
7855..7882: 0.559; 0.313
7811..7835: 0.558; 0.311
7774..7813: 0.579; 0.336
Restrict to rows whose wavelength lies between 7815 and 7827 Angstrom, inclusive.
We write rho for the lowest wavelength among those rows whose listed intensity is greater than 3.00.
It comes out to 7815.74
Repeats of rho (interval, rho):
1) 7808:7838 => 7808.54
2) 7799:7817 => 7799.56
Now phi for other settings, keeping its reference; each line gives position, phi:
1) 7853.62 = 0.017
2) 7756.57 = 0.116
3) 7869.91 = 0.074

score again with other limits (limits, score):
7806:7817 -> -29.8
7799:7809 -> -26.4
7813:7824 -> -31.4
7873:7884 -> -31.5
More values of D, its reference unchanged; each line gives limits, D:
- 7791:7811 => 7795.96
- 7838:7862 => 7848.20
